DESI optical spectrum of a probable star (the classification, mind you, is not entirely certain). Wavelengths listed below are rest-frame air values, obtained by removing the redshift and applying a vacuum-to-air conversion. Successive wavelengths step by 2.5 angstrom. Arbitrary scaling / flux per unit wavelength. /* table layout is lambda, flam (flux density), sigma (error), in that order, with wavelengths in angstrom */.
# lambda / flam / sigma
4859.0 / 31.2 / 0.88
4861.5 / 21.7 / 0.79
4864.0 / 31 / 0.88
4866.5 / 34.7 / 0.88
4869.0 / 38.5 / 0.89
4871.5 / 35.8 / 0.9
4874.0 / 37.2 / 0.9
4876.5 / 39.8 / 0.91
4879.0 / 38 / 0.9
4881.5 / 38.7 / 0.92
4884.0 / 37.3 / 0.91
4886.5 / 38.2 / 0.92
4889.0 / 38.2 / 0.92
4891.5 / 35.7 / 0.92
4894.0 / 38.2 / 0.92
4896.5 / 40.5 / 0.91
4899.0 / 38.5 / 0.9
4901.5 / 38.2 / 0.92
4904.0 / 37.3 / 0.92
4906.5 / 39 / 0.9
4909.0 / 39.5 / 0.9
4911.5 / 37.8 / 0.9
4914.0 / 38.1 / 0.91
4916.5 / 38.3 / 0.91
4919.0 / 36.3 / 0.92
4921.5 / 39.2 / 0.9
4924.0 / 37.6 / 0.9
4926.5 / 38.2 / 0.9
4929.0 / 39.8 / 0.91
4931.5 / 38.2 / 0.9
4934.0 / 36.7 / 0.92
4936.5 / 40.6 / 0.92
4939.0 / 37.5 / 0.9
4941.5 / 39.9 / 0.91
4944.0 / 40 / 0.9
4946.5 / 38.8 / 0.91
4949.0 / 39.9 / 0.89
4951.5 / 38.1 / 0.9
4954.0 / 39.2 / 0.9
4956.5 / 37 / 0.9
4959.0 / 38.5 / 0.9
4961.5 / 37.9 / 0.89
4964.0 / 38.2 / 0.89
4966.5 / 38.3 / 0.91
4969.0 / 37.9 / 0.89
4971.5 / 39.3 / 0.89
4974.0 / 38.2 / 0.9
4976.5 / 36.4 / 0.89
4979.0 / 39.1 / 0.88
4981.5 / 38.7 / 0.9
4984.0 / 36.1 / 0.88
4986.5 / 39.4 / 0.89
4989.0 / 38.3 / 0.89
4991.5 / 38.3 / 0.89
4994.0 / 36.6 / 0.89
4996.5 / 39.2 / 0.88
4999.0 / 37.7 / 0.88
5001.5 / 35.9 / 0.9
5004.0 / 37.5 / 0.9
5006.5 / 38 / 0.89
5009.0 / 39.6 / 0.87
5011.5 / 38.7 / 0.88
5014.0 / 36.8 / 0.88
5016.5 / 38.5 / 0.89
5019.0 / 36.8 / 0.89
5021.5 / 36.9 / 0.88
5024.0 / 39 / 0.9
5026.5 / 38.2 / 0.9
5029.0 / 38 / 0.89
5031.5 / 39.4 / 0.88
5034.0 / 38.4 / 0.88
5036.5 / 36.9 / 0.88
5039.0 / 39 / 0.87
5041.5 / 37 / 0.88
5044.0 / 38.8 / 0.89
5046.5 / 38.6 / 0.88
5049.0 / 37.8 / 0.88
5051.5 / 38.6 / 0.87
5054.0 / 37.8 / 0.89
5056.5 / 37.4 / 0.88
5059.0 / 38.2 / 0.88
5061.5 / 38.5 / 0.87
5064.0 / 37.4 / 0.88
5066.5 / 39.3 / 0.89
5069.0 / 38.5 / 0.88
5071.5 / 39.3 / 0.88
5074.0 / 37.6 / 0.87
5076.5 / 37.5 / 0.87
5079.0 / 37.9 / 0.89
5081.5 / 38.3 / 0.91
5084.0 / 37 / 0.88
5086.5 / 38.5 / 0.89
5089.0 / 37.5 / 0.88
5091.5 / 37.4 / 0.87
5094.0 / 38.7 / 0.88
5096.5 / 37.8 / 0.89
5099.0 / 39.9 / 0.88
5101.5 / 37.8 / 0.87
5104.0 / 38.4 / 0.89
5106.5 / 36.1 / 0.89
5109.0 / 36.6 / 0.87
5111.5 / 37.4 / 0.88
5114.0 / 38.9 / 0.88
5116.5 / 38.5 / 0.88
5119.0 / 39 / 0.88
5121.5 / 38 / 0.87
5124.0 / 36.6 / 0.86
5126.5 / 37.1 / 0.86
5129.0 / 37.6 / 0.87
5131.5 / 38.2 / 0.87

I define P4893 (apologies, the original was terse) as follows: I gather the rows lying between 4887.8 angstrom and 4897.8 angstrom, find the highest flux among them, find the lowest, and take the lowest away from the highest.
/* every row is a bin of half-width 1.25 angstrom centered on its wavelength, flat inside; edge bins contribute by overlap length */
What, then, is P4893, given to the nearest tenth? 4.8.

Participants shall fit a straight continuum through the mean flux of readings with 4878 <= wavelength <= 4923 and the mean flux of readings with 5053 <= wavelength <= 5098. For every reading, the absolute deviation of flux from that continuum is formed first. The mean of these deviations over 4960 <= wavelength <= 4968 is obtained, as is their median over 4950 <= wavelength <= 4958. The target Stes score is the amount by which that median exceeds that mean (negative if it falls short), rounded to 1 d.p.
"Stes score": 0.9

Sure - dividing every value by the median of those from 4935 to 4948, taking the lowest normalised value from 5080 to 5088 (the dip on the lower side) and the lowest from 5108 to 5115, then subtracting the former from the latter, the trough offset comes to -0.01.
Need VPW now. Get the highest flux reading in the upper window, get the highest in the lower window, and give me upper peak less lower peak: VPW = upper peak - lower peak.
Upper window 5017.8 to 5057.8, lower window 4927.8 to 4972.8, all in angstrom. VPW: -1.2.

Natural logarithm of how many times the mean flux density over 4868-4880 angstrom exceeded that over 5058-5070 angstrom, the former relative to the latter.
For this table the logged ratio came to -0.014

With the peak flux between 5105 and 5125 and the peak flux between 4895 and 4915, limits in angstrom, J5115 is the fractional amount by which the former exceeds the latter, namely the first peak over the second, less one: -0.04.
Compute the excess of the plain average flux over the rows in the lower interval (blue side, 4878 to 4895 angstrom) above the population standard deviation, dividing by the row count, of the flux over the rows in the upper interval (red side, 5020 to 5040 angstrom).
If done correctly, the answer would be 36.9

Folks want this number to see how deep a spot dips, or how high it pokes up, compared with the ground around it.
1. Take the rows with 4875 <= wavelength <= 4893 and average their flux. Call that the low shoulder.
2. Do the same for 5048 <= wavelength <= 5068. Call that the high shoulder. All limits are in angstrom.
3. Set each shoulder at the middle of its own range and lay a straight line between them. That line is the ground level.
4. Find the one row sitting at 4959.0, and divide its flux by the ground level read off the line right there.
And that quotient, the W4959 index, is 1.01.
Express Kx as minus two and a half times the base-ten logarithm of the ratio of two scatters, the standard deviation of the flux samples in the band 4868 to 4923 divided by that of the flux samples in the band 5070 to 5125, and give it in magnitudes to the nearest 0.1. -0.3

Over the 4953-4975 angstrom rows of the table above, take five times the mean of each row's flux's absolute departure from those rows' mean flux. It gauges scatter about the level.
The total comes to 2.4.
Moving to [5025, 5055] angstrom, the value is 3.0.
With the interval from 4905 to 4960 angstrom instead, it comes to 4.7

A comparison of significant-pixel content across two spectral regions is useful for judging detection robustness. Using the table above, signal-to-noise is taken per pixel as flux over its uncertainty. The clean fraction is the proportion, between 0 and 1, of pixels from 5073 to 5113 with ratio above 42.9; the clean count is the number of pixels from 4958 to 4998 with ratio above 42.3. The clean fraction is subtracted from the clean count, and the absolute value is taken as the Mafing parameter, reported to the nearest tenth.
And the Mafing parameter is 11.5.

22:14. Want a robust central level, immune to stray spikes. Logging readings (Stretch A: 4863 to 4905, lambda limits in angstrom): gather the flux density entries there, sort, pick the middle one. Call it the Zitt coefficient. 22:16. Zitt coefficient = 38.20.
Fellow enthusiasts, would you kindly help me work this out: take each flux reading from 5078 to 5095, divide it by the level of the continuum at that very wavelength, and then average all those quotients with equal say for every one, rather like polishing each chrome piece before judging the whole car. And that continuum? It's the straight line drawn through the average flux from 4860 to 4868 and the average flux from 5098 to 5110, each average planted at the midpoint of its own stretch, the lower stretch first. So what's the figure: 1.02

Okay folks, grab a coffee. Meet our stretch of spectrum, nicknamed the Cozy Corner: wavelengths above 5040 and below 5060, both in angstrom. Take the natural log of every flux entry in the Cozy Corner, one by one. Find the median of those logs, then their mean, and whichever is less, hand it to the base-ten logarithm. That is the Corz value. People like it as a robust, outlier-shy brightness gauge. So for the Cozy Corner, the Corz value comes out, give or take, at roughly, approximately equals 0.5608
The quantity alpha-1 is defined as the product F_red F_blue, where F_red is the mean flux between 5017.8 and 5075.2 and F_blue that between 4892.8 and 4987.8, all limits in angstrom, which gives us 1466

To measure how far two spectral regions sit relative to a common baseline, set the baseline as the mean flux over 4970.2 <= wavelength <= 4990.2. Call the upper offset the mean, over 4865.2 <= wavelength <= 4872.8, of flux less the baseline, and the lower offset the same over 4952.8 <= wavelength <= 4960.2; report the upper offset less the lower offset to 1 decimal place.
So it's -1.9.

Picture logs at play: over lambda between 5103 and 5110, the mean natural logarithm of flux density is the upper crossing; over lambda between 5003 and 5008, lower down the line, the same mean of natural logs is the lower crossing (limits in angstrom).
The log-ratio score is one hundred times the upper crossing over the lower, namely 99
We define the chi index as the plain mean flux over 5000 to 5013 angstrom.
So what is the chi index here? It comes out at 37.9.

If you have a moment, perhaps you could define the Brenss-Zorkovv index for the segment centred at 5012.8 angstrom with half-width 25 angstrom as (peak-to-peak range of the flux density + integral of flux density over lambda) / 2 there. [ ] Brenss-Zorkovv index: 950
